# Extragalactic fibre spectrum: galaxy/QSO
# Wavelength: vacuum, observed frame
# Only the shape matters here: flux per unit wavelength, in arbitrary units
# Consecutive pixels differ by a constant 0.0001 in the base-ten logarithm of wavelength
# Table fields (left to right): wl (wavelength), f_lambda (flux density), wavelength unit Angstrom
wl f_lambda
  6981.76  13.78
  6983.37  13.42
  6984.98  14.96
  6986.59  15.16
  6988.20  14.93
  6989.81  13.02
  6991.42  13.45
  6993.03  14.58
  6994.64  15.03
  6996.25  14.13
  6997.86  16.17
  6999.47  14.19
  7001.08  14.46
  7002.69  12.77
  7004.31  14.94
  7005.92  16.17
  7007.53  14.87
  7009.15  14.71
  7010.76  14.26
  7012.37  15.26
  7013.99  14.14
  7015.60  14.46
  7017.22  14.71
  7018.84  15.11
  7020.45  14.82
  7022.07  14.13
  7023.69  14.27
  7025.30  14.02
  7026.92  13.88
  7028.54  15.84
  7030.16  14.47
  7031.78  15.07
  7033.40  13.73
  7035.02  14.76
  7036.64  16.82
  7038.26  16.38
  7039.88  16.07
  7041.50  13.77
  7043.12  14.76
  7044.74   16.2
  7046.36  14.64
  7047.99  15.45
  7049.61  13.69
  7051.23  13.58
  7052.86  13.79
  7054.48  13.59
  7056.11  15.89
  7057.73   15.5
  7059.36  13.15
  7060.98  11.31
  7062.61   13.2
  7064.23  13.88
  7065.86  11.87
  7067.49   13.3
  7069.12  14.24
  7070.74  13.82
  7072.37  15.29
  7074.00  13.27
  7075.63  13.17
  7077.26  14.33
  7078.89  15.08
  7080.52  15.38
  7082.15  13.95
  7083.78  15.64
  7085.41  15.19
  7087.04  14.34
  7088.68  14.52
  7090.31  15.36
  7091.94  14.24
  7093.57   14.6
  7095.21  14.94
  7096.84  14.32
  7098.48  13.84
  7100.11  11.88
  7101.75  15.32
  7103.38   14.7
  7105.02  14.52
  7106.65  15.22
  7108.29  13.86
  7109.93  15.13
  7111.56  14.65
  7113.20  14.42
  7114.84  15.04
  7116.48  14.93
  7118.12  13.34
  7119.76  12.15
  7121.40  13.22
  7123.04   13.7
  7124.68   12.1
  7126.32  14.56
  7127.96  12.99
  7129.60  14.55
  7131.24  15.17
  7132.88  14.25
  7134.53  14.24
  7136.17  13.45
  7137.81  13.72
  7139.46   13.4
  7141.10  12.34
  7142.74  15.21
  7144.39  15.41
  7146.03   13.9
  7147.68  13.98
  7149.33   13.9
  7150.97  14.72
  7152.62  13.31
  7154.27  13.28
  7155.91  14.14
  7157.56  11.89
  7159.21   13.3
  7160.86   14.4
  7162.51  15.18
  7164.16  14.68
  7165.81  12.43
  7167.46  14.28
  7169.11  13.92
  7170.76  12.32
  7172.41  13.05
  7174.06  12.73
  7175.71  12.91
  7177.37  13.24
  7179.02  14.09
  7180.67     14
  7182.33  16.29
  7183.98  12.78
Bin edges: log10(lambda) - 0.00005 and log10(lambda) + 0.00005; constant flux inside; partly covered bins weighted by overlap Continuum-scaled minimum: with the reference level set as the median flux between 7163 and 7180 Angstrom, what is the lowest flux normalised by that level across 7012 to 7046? 1.04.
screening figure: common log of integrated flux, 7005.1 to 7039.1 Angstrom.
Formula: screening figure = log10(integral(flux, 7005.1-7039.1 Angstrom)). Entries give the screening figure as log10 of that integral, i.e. 2.70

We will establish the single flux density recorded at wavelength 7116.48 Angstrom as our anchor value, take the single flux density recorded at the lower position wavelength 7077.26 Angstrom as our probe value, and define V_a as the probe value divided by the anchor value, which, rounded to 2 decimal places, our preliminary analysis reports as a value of 0.96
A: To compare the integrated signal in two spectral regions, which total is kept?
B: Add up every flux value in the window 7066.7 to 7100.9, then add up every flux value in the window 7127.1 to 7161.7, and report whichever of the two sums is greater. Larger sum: 301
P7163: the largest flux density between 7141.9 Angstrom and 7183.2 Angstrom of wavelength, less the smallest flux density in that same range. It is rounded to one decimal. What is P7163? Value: 4.4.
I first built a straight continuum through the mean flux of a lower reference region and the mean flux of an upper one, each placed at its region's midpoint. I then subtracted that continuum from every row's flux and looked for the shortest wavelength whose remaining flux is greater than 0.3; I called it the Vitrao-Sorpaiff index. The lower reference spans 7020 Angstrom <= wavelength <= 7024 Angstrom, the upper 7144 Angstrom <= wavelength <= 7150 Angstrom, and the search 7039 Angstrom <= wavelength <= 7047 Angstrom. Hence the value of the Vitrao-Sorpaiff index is 7039.88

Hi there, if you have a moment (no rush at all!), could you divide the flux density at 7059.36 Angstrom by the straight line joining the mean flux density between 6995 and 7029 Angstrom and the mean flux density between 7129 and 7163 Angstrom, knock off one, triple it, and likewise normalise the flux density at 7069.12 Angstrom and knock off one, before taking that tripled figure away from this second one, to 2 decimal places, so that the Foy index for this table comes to 0.25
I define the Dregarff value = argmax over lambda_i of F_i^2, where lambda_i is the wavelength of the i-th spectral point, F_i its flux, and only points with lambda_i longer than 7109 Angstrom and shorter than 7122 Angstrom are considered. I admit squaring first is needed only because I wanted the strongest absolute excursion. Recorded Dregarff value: 7109.93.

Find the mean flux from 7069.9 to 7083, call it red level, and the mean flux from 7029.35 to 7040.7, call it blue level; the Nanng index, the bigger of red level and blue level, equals 15.3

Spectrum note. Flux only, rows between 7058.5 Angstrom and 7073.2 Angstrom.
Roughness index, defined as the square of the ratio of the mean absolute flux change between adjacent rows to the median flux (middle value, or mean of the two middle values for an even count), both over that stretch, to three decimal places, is 0.010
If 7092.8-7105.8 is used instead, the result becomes 0.006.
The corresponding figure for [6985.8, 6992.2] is 0.004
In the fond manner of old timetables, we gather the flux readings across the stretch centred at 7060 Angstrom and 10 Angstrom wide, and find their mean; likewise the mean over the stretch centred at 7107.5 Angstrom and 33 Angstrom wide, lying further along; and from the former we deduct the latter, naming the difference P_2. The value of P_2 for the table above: -0.38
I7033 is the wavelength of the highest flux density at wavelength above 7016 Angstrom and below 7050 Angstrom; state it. 7036.64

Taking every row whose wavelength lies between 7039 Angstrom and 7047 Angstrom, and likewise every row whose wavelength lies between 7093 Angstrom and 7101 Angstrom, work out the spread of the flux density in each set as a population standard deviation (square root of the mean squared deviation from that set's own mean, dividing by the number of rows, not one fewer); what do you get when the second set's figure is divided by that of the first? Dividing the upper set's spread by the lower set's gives 1.2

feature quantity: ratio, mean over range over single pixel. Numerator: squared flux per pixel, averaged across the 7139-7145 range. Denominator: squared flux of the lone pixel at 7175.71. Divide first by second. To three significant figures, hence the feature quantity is 1.20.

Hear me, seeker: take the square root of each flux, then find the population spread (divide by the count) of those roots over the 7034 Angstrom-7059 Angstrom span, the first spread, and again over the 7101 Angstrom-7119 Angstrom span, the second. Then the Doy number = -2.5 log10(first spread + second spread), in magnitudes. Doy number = 1.66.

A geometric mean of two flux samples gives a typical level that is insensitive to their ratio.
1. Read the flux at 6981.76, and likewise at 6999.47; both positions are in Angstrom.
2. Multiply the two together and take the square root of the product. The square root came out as 14.0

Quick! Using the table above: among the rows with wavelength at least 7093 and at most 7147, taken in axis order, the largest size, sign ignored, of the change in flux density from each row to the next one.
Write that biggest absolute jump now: 3.44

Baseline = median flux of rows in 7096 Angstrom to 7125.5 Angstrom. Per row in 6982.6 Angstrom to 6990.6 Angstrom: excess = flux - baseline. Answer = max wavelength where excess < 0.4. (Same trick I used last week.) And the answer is 6989.81 Angstrom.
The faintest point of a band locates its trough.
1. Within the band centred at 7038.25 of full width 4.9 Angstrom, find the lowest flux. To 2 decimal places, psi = 16.07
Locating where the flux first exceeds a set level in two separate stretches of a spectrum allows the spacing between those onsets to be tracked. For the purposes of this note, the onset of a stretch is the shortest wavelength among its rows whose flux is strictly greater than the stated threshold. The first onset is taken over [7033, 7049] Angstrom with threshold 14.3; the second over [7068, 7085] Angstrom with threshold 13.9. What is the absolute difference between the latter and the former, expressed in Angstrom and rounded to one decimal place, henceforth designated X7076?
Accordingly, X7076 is 34.1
